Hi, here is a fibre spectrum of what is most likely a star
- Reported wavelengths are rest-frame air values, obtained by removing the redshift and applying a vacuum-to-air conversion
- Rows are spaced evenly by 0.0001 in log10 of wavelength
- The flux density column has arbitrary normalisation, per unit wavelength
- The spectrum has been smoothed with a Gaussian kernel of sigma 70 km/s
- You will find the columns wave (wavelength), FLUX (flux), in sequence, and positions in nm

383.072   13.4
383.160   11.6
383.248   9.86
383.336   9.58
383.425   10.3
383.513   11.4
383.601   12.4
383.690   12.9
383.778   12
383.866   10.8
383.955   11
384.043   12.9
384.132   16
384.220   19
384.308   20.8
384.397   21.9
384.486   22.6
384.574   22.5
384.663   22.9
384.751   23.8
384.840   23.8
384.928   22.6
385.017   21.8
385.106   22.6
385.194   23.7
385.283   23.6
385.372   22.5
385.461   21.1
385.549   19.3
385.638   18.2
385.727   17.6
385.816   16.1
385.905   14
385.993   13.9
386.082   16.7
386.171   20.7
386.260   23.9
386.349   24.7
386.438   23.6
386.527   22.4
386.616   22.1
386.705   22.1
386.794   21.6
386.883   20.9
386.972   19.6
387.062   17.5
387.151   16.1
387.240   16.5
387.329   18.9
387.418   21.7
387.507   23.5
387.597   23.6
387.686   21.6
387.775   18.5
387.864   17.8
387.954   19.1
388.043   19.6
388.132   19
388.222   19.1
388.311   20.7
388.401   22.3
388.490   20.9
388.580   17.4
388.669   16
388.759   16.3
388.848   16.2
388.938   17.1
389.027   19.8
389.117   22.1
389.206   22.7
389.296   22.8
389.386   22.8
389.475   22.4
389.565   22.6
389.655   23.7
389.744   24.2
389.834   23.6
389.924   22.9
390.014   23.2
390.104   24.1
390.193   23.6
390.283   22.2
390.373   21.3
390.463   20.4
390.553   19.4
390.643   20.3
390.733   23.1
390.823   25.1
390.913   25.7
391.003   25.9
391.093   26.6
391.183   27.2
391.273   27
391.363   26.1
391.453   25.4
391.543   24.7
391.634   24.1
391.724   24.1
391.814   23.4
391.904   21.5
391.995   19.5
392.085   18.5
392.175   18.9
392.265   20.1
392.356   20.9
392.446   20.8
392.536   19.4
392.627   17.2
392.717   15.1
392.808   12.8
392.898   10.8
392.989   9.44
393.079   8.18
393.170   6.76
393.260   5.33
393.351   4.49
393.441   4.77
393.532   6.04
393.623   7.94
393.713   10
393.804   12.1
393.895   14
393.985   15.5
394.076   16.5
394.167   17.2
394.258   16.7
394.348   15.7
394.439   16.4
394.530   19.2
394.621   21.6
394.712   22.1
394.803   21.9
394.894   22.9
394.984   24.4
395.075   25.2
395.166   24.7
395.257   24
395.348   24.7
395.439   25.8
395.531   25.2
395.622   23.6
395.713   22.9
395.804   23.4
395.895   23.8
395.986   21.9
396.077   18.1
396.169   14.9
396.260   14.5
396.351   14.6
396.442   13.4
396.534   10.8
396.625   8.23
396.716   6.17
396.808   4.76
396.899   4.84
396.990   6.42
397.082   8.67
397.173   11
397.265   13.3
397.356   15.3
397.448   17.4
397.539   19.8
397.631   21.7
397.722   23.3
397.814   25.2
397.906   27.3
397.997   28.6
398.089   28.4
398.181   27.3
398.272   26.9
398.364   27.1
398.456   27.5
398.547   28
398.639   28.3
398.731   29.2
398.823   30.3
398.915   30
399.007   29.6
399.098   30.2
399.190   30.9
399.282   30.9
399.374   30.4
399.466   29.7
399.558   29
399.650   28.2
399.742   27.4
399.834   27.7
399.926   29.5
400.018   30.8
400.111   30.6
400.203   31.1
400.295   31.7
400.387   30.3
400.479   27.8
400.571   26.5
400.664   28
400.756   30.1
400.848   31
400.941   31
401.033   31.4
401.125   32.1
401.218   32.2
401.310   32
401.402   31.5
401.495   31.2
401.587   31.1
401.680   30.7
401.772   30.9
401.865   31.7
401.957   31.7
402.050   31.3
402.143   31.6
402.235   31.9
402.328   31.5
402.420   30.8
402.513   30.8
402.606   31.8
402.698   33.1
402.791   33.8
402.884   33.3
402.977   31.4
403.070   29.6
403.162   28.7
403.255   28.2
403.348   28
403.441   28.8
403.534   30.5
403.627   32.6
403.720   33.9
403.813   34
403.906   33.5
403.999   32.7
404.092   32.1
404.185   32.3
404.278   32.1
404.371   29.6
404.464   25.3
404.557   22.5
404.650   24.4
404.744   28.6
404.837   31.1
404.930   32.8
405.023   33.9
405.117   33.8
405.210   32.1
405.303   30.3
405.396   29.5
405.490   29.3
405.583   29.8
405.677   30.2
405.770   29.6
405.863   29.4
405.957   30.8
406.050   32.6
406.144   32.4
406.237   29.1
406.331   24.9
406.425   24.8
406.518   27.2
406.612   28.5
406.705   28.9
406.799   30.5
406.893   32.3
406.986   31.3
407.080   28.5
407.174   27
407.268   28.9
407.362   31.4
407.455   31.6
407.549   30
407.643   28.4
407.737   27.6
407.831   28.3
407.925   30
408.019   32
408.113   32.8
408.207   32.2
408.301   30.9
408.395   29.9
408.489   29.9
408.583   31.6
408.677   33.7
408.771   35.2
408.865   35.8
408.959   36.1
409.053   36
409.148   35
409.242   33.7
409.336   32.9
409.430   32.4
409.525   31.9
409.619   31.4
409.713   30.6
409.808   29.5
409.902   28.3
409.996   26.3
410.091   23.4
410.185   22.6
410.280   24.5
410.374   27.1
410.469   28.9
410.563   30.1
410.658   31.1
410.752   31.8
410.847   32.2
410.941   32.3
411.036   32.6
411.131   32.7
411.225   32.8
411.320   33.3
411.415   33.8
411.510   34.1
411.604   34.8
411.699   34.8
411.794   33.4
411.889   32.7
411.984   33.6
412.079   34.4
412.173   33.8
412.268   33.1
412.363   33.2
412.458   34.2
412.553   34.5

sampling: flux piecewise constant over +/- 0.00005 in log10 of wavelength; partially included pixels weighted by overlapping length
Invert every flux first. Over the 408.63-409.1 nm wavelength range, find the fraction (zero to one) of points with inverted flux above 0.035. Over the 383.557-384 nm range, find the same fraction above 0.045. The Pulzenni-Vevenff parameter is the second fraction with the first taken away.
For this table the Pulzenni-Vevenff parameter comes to 1.00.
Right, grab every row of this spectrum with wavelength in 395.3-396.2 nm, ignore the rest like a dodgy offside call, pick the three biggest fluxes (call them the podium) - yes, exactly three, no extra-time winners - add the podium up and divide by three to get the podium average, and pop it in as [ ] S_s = 25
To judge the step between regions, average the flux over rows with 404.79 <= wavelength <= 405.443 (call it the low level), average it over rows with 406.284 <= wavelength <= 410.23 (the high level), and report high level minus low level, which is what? -1.6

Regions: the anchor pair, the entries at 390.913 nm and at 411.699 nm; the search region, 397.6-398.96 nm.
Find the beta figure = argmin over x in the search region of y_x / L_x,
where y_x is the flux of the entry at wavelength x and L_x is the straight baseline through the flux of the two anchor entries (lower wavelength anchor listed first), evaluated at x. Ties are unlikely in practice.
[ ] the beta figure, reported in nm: 397.631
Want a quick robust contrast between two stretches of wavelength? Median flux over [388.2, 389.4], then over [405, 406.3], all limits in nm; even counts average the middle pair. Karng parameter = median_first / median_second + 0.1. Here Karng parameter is 0.77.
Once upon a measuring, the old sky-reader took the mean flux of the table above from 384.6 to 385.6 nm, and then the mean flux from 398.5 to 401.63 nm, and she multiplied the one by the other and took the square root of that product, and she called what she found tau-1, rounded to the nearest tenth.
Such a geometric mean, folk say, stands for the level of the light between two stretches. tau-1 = 26.0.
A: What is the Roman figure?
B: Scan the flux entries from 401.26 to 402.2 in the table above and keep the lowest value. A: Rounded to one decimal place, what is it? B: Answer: 30.7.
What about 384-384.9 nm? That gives 12.9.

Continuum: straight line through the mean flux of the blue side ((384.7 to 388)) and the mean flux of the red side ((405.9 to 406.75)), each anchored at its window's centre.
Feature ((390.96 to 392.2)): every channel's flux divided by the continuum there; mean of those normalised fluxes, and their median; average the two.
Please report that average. 1.06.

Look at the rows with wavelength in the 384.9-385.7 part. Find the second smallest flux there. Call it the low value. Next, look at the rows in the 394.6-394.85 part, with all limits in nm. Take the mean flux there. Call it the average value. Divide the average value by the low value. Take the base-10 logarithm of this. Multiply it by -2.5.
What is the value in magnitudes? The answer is -0.14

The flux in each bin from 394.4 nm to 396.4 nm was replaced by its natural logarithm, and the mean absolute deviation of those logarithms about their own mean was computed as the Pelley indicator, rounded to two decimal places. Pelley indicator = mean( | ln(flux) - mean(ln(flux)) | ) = 0.15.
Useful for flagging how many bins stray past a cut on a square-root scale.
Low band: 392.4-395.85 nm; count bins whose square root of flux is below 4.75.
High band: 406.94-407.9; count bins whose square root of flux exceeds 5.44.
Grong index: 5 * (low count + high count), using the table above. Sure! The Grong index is 155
